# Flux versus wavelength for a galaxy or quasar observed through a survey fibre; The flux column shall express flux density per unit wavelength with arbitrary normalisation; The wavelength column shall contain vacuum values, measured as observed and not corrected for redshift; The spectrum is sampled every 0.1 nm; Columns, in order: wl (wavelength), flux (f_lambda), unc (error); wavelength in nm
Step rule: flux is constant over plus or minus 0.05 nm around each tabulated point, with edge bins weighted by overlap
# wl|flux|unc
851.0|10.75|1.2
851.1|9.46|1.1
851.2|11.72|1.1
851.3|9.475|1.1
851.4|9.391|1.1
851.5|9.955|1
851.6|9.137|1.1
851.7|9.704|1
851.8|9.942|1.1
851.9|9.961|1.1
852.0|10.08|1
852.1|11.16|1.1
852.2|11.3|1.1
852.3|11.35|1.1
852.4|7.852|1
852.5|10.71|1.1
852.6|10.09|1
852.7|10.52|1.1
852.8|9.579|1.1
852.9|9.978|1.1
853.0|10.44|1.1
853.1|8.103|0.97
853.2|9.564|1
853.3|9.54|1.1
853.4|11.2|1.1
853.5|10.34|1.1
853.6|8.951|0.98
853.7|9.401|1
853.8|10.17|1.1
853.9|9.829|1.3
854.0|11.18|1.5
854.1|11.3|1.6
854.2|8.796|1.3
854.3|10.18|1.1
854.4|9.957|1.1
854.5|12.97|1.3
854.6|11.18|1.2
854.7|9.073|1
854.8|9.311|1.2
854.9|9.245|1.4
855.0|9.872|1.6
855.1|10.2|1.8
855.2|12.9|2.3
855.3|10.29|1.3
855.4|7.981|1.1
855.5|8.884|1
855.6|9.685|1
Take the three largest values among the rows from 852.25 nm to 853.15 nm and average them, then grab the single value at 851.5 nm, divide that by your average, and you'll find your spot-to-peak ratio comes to 0.92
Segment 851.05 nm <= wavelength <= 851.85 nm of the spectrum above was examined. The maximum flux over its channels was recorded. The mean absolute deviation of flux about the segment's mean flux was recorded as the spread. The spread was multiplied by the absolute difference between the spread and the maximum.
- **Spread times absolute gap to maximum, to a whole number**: 6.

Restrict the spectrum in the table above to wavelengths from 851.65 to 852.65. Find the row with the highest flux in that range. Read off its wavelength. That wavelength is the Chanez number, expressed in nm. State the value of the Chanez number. 852.3 nm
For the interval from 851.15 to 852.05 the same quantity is 851.2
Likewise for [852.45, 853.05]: 852.5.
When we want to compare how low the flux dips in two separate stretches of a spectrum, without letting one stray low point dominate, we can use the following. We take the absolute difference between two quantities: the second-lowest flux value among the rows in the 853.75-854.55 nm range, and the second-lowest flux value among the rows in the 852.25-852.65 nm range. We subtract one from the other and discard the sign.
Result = 0.3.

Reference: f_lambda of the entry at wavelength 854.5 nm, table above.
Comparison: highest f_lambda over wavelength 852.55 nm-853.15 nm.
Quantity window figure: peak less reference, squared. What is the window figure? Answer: 6.0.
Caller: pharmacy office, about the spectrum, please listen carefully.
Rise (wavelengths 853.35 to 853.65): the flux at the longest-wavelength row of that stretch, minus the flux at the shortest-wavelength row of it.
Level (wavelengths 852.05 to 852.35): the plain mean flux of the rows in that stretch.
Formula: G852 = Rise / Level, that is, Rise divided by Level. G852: -0.20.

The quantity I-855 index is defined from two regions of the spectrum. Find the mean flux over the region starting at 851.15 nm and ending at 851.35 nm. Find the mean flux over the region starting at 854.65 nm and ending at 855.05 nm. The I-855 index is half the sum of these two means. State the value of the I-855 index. 10.0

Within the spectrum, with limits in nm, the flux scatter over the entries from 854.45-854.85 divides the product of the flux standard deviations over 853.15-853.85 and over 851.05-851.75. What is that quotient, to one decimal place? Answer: 0.4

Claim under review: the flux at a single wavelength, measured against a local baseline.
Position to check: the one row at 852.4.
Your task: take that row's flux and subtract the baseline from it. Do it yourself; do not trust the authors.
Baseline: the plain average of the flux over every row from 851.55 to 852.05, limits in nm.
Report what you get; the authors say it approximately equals -1.9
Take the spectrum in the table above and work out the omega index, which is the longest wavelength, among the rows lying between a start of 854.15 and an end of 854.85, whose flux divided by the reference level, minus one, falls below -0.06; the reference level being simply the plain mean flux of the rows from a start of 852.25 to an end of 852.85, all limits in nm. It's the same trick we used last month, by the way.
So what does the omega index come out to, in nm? 854.8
